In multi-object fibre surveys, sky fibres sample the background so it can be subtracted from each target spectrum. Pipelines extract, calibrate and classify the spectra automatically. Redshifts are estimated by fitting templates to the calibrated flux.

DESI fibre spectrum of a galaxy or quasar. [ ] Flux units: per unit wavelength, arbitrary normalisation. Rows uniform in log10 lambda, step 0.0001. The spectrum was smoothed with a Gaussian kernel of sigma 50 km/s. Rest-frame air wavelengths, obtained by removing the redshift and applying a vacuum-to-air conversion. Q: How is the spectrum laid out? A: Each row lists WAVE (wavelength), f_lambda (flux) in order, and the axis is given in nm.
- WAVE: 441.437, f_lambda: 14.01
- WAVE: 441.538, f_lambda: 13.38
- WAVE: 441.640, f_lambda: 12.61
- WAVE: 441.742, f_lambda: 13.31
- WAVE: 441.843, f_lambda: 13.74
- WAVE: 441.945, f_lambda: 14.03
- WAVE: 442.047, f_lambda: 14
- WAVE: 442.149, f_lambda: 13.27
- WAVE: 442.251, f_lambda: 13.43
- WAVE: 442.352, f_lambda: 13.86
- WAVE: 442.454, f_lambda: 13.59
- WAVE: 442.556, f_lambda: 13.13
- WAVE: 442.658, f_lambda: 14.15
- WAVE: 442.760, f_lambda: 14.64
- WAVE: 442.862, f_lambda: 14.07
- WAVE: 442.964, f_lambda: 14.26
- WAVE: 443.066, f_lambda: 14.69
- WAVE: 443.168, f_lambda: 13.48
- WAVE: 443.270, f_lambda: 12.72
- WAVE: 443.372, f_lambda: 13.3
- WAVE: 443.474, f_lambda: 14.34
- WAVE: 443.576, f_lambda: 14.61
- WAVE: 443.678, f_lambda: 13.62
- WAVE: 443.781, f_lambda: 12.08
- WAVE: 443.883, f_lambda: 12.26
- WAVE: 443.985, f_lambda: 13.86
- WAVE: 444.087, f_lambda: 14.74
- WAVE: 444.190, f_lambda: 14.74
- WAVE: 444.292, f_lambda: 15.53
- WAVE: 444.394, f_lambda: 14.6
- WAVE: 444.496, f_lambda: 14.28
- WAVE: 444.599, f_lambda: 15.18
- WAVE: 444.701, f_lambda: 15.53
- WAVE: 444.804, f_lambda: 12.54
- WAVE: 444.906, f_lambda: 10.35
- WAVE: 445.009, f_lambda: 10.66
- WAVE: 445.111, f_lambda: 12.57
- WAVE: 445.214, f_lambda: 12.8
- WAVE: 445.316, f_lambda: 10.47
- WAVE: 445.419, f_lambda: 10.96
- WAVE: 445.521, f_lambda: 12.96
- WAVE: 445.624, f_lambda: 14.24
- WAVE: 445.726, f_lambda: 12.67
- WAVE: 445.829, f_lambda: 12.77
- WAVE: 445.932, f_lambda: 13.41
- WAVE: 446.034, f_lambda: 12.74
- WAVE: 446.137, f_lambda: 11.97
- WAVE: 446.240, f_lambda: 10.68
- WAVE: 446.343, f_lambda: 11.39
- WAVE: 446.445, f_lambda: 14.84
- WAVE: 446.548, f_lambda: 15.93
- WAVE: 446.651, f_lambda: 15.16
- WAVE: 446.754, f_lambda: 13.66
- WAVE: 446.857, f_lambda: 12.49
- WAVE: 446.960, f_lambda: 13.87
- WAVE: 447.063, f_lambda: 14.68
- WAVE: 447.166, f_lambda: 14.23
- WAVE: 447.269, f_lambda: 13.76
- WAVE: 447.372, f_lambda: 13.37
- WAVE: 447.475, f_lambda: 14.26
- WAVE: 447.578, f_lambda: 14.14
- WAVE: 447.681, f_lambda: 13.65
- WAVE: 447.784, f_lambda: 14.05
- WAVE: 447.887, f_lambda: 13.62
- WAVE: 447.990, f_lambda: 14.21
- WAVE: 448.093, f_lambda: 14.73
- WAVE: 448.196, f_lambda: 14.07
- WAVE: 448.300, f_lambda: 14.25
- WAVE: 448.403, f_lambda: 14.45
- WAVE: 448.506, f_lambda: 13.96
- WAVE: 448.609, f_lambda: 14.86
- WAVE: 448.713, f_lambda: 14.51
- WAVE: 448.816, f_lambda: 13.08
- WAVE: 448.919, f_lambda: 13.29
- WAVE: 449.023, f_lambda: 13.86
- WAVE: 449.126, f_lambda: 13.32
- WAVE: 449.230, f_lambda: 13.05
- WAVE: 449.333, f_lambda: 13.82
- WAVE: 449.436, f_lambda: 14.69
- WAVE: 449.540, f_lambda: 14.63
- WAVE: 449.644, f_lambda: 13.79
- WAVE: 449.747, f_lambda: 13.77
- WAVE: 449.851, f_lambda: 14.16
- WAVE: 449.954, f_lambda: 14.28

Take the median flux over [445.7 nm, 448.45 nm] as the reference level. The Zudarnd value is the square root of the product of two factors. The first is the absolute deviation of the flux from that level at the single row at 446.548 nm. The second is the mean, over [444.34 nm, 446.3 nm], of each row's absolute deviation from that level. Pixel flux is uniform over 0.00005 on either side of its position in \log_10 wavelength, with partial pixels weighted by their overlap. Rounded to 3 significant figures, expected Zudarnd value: 1.84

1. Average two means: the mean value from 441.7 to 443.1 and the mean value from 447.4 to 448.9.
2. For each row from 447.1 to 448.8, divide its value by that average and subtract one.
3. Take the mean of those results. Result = 0.009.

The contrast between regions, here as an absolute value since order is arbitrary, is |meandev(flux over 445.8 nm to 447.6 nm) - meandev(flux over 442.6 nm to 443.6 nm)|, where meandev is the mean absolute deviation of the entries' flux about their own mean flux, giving 0.52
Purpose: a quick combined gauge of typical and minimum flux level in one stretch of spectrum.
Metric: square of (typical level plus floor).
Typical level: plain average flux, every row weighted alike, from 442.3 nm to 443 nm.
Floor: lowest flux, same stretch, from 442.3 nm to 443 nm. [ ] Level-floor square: 734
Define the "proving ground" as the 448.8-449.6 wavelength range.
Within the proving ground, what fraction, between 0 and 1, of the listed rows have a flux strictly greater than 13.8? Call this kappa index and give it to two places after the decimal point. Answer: 0.50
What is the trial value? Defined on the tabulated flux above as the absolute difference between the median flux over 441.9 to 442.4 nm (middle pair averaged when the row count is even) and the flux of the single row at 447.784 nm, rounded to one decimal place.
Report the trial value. 0.2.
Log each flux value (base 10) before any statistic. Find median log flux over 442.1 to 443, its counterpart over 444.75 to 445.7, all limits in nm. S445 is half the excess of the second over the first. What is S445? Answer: -0.022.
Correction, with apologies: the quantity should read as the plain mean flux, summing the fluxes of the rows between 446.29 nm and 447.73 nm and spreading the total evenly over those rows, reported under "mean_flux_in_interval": 14.0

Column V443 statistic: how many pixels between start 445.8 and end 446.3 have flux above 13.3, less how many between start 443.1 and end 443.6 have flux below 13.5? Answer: -2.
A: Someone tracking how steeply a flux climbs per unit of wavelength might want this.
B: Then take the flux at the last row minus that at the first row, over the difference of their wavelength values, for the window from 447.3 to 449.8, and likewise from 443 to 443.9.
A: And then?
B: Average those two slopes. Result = -1.4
